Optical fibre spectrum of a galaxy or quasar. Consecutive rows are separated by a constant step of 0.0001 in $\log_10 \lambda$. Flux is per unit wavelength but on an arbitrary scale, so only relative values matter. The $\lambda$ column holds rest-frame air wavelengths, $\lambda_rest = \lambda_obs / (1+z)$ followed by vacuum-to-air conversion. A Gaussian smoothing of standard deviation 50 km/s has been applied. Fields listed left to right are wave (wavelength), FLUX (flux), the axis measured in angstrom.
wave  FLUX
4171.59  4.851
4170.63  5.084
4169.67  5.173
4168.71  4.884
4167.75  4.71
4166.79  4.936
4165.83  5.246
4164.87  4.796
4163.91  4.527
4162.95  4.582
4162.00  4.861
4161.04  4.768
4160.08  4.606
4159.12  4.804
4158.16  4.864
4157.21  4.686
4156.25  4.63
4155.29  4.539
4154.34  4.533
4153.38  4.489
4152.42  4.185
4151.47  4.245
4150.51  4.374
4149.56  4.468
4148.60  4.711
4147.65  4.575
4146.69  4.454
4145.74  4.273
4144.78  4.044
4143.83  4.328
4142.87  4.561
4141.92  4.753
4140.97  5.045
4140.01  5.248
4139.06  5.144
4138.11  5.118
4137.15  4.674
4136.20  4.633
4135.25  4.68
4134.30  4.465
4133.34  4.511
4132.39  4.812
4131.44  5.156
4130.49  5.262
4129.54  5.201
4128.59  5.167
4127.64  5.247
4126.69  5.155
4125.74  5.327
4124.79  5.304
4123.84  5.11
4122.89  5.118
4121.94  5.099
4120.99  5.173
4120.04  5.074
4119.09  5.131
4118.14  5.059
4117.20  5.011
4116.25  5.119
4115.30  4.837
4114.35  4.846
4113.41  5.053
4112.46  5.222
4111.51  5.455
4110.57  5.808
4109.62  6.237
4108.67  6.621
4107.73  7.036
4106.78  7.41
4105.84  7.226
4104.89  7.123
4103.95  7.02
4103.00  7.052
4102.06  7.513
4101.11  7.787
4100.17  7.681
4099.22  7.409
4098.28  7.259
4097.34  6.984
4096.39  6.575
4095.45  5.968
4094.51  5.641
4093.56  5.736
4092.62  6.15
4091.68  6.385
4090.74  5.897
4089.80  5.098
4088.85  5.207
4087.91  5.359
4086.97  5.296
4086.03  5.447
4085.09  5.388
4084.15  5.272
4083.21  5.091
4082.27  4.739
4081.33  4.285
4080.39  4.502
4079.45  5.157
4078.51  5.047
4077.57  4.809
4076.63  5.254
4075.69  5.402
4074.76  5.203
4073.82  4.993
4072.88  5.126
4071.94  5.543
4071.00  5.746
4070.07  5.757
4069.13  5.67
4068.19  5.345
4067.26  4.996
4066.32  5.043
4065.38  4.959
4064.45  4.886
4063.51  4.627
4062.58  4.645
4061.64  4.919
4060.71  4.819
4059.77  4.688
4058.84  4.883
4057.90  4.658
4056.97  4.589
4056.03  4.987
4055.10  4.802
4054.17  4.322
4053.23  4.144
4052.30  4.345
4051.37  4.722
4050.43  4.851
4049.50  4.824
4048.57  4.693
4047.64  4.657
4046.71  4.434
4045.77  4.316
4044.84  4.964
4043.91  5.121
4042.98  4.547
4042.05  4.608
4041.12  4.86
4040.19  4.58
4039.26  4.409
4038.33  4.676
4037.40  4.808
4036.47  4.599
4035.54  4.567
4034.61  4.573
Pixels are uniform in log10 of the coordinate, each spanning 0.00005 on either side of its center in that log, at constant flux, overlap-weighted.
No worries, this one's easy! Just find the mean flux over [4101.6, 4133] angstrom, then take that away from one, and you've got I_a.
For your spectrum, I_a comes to -4.7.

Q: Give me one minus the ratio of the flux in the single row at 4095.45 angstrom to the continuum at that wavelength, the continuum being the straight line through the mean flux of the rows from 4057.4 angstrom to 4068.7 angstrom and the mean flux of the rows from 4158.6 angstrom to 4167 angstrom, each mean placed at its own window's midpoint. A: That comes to -0.23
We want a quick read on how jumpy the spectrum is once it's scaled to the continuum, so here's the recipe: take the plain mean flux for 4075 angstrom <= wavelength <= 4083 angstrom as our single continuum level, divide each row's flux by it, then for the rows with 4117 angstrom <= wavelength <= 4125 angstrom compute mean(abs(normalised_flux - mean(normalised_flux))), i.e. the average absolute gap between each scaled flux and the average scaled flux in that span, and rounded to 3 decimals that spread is 0.011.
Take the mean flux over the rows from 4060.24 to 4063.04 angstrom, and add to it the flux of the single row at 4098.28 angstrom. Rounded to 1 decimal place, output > 12.1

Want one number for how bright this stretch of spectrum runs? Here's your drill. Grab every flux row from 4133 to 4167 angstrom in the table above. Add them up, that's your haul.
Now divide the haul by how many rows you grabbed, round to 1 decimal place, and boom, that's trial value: 4.6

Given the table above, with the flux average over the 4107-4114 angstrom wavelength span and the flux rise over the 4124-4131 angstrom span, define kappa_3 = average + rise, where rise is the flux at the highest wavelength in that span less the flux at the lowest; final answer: 5.9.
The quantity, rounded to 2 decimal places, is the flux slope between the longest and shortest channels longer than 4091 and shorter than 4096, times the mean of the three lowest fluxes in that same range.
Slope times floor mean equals -0.64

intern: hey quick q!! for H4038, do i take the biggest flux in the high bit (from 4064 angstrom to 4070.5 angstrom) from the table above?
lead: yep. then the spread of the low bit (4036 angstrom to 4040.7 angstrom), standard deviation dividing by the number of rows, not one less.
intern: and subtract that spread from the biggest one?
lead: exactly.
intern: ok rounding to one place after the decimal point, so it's 5.6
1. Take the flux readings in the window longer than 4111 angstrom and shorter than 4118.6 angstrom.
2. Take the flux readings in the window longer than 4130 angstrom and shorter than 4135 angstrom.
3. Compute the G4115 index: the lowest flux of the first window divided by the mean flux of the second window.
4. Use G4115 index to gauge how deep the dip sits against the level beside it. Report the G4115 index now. 1.00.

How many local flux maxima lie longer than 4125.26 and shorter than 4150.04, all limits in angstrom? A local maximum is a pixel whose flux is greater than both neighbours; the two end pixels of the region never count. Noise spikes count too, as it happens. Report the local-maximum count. 5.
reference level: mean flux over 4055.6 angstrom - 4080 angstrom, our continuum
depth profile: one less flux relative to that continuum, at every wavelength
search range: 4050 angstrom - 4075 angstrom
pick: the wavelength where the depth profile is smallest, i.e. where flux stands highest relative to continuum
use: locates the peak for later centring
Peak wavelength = 4070.07 angstrom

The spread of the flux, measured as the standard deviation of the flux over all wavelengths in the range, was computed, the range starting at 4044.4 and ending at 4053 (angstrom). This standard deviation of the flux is 0.2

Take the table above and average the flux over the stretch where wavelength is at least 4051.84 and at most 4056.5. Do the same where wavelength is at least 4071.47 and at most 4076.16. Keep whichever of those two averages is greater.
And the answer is 5.3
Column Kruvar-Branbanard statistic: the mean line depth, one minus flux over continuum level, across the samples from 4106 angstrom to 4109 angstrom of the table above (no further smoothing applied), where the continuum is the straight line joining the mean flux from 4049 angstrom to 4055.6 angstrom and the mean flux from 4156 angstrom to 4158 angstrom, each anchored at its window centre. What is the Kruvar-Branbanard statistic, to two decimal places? -0.52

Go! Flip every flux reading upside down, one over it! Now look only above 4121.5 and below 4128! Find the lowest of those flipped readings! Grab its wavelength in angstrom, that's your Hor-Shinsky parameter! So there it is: 4125.74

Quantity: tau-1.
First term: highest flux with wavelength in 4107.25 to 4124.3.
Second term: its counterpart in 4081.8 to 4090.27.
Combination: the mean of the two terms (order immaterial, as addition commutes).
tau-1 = 6.24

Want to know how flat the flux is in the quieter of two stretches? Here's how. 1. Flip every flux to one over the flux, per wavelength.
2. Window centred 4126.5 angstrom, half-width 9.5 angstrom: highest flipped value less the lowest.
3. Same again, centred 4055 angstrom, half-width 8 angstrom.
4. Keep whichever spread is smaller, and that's 0.036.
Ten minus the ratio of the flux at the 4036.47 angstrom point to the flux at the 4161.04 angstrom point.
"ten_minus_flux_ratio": 9.04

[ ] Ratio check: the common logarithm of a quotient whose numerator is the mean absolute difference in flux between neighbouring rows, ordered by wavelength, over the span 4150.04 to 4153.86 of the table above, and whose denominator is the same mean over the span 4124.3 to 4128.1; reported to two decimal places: 0.23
